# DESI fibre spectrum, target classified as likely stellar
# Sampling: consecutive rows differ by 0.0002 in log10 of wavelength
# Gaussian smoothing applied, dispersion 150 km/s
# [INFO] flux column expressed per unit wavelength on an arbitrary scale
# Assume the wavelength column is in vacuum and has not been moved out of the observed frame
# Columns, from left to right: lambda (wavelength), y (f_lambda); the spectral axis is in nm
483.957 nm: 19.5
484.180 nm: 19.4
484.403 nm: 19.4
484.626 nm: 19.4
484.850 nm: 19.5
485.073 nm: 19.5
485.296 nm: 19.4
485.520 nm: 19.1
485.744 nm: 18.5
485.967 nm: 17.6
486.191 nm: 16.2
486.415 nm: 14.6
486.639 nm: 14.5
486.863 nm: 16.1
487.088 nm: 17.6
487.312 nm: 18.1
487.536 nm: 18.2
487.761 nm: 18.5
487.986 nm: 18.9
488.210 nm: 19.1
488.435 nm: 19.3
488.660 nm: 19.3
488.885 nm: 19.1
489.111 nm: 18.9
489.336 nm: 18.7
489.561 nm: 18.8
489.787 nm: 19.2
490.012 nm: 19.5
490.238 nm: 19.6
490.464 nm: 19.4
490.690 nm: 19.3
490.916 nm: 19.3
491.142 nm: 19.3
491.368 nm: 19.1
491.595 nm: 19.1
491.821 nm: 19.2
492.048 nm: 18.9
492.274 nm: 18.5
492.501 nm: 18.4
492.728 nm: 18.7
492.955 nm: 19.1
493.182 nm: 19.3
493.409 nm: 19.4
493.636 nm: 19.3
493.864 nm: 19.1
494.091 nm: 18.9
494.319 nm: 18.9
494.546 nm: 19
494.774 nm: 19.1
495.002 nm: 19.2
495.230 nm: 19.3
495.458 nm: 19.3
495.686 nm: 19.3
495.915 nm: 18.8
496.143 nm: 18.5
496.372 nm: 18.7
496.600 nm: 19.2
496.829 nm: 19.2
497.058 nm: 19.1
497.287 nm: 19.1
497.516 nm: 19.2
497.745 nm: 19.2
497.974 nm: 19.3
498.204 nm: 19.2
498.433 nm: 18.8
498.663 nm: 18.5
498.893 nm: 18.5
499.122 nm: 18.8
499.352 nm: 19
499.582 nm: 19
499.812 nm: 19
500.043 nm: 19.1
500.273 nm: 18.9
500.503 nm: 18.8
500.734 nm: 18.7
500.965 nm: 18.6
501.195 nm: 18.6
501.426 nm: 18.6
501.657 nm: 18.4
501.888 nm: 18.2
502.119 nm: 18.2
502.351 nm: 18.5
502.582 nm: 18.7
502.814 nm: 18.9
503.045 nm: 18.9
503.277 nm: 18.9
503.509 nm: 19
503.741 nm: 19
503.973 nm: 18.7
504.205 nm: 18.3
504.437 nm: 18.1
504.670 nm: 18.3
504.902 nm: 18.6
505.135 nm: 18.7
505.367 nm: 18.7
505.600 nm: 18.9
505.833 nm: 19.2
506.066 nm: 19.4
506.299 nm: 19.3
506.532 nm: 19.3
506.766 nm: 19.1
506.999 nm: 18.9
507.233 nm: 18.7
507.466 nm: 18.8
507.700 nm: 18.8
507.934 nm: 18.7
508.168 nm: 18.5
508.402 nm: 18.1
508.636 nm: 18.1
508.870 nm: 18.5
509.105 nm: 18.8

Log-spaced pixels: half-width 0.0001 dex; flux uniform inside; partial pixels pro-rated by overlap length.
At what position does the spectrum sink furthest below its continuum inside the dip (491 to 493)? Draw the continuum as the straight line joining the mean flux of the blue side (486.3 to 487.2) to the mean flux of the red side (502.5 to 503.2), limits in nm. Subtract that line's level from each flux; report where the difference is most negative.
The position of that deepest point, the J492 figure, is 492.501 nm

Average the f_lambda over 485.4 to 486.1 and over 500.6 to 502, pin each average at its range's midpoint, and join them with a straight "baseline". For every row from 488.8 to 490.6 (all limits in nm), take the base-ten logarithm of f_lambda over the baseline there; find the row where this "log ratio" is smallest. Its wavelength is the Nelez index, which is 489.336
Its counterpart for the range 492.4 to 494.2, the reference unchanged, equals 492.501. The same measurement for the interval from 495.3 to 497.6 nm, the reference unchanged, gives 496.143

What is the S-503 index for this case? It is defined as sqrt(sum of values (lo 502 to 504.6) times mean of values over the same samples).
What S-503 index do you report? 62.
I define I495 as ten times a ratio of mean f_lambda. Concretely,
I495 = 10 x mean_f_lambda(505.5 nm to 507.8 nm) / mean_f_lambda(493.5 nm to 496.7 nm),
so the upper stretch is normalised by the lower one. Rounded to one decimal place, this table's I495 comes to 10.0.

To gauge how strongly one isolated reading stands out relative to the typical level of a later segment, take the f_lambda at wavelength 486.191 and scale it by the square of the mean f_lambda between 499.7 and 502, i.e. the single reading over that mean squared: 0.046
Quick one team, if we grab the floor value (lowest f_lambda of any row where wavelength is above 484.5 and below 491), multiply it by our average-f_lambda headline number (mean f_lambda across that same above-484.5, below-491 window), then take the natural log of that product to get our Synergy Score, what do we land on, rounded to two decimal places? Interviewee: 5.59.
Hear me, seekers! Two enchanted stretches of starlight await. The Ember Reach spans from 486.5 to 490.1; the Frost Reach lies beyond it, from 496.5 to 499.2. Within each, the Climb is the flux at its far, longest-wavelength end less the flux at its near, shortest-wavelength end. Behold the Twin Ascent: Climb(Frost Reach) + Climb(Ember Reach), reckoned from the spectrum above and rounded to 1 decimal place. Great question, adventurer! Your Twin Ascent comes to 4.6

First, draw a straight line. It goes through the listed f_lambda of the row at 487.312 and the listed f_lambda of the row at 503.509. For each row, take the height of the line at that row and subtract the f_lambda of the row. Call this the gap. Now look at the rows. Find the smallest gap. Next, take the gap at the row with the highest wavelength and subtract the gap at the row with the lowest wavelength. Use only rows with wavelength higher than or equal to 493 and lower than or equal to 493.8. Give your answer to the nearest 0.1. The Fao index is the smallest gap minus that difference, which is -1.0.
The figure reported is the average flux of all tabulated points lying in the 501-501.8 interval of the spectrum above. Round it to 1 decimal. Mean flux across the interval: 18.5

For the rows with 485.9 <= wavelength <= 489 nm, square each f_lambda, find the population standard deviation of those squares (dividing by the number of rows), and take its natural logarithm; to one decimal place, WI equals 4.0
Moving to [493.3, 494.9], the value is 1.9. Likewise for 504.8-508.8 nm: 2.6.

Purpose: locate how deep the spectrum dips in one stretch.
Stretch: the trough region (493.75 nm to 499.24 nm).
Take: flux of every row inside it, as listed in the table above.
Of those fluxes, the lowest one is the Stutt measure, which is 18.5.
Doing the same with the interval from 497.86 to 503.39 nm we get 18.2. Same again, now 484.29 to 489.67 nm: 14.5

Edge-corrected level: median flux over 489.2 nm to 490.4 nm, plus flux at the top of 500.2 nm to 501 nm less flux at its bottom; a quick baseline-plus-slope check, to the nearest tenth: 18.9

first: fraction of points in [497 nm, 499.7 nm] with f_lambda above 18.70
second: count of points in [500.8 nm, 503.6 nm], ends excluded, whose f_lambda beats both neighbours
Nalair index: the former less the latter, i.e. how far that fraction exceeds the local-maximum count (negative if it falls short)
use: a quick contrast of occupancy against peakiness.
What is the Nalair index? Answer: 0.83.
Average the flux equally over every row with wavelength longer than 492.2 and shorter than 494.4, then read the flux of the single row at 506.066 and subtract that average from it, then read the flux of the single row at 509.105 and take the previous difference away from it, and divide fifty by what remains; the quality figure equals 2.723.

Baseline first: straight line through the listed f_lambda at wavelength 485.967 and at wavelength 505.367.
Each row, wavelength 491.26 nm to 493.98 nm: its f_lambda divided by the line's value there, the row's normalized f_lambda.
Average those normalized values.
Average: 1.06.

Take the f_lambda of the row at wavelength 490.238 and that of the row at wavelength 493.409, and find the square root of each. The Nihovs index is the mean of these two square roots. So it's 4.416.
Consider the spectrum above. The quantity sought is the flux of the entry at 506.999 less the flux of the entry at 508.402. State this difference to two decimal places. 0.80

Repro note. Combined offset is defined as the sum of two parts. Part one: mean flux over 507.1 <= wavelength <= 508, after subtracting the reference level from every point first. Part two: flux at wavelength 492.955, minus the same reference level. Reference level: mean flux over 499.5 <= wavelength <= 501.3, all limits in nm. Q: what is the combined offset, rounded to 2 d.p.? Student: 0.18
